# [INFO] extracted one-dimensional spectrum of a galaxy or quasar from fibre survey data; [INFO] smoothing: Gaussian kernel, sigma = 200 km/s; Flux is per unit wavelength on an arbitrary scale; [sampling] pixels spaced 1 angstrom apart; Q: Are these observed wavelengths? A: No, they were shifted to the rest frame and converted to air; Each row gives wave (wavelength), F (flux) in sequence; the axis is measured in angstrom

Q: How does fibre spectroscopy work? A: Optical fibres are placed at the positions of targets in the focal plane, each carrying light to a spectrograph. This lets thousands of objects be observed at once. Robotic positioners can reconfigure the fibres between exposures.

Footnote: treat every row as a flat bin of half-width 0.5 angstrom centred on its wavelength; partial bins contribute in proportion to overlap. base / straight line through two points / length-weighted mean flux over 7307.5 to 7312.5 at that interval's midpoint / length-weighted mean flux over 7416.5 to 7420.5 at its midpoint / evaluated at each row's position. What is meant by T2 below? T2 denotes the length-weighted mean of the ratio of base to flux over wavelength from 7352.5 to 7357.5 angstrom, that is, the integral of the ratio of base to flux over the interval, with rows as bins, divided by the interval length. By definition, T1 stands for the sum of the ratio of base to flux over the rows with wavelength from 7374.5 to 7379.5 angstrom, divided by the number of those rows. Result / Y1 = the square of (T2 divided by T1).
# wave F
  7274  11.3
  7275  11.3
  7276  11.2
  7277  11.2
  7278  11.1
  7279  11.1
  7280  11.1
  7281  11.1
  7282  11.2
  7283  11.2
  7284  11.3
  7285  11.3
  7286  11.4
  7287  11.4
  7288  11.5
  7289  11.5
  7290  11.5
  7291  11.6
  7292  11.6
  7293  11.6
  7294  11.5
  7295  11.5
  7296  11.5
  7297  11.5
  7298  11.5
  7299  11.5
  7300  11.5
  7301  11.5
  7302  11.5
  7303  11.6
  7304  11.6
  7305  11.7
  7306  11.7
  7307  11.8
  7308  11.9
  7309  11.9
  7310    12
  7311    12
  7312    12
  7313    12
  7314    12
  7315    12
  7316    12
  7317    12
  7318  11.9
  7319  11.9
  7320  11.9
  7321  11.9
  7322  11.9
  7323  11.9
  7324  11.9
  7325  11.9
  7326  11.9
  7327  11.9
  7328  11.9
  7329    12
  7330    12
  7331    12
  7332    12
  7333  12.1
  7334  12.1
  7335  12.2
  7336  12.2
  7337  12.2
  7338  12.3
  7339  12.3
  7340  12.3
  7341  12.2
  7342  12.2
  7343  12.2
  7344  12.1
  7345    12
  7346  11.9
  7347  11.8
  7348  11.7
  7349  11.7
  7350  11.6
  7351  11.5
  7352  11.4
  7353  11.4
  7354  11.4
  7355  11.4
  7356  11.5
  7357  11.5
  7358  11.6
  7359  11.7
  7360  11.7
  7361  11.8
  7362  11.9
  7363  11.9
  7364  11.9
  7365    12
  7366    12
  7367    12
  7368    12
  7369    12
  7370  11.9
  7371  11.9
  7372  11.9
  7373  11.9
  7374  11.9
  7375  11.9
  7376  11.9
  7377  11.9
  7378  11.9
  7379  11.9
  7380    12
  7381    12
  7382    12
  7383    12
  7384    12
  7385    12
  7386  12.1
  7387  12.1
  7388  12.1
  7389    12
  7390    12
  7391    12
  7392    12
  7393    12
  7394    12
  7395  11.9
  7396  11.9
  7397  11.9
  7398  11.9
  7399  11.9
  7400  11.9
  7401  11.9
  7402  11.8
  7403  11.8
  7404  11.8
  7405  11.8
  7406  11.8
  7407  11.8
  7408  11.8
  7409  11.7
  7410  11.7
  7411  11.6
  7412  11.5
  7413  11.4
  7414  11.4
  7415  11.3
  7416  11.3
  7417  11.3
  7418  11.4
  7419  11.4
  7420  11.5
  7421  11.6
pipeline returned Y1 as 1.10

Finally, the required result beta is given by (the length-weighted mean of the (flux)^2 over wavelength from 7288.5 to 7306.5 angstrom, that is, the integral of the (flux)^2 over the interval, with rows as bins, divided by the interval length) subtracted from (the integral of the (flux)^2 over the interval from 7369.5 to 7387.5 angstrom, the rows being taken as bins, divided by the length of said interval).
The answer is 9.5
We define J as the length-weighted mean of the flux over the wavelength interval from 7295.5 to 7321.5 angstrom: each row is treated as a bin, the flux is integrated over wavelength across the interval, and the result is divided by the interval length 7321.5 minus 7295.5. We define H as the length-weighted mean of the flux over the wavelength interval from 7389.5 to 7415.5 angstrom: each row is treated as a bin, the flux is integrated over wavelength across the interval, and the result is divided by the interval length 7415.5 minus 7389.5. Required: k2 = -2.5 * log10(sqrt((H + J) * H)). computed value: -3.05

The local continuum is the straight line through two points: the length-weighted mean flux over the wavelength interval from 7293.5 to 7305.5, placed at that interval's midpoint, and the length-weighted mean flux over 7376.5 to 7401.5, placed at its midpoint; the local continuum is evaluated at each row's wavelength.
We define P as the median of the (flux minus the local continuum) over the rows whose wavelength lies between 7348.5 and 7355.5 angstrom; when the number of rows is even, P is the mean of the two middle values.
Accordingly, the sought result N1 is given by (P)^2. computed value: 0.15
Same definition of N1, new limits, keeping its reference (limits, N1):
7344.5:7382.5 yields 0.00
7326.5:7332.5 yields 0.10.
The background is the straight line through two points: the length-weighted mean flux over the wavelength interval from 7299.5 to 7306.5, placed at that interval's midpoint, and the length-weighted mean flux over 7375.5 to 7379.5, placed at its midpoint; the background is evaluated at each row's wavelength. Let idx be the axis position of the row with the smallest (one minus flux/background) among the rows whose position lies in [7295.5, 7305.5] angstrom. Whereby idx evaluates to 7305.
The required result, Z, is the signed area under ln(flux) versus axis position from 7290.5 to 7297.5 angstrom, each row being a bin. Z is 17.1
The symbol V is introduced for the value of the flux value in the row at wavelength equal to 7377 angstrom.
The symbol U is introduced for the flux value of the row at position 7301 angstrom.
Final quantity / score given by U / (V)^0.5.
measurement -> 3.33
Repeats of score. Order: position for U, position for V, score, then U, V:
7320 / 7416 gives 3.54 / 11.9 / 11.3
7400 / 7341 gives 3.41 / 11.9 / 12.2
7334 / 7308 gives 3.51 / 12.1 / 11.9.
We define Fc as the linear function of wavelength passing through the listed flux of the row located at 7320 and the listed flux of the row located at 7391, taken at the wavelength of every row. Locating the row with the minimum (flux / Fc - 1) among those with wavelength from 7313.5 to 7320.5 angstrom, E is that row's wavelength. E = 7320 angstrom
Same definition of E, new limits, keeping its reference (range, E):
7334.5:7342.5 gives 7342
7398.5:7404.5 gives 7404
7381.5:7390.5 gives 7390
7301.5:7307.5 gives 7302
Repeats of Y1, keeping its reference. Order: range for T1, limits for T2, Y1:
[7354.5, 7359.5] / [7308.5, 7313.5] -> 0.97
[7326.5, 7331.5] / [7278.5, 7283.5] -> 1.20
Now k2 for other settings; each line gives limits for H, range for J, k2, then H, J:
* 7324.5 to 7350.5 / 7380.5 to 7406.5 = -3.07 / 12.0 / 11.9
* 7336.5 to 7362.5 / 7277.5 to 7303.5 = -3.05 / 11.8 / 11.4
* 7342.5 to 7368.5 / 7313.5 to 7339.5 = -3.06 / 11.8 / 12.0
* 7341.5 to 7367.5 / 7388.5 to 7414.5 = -3.05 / 11.8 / 11.8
